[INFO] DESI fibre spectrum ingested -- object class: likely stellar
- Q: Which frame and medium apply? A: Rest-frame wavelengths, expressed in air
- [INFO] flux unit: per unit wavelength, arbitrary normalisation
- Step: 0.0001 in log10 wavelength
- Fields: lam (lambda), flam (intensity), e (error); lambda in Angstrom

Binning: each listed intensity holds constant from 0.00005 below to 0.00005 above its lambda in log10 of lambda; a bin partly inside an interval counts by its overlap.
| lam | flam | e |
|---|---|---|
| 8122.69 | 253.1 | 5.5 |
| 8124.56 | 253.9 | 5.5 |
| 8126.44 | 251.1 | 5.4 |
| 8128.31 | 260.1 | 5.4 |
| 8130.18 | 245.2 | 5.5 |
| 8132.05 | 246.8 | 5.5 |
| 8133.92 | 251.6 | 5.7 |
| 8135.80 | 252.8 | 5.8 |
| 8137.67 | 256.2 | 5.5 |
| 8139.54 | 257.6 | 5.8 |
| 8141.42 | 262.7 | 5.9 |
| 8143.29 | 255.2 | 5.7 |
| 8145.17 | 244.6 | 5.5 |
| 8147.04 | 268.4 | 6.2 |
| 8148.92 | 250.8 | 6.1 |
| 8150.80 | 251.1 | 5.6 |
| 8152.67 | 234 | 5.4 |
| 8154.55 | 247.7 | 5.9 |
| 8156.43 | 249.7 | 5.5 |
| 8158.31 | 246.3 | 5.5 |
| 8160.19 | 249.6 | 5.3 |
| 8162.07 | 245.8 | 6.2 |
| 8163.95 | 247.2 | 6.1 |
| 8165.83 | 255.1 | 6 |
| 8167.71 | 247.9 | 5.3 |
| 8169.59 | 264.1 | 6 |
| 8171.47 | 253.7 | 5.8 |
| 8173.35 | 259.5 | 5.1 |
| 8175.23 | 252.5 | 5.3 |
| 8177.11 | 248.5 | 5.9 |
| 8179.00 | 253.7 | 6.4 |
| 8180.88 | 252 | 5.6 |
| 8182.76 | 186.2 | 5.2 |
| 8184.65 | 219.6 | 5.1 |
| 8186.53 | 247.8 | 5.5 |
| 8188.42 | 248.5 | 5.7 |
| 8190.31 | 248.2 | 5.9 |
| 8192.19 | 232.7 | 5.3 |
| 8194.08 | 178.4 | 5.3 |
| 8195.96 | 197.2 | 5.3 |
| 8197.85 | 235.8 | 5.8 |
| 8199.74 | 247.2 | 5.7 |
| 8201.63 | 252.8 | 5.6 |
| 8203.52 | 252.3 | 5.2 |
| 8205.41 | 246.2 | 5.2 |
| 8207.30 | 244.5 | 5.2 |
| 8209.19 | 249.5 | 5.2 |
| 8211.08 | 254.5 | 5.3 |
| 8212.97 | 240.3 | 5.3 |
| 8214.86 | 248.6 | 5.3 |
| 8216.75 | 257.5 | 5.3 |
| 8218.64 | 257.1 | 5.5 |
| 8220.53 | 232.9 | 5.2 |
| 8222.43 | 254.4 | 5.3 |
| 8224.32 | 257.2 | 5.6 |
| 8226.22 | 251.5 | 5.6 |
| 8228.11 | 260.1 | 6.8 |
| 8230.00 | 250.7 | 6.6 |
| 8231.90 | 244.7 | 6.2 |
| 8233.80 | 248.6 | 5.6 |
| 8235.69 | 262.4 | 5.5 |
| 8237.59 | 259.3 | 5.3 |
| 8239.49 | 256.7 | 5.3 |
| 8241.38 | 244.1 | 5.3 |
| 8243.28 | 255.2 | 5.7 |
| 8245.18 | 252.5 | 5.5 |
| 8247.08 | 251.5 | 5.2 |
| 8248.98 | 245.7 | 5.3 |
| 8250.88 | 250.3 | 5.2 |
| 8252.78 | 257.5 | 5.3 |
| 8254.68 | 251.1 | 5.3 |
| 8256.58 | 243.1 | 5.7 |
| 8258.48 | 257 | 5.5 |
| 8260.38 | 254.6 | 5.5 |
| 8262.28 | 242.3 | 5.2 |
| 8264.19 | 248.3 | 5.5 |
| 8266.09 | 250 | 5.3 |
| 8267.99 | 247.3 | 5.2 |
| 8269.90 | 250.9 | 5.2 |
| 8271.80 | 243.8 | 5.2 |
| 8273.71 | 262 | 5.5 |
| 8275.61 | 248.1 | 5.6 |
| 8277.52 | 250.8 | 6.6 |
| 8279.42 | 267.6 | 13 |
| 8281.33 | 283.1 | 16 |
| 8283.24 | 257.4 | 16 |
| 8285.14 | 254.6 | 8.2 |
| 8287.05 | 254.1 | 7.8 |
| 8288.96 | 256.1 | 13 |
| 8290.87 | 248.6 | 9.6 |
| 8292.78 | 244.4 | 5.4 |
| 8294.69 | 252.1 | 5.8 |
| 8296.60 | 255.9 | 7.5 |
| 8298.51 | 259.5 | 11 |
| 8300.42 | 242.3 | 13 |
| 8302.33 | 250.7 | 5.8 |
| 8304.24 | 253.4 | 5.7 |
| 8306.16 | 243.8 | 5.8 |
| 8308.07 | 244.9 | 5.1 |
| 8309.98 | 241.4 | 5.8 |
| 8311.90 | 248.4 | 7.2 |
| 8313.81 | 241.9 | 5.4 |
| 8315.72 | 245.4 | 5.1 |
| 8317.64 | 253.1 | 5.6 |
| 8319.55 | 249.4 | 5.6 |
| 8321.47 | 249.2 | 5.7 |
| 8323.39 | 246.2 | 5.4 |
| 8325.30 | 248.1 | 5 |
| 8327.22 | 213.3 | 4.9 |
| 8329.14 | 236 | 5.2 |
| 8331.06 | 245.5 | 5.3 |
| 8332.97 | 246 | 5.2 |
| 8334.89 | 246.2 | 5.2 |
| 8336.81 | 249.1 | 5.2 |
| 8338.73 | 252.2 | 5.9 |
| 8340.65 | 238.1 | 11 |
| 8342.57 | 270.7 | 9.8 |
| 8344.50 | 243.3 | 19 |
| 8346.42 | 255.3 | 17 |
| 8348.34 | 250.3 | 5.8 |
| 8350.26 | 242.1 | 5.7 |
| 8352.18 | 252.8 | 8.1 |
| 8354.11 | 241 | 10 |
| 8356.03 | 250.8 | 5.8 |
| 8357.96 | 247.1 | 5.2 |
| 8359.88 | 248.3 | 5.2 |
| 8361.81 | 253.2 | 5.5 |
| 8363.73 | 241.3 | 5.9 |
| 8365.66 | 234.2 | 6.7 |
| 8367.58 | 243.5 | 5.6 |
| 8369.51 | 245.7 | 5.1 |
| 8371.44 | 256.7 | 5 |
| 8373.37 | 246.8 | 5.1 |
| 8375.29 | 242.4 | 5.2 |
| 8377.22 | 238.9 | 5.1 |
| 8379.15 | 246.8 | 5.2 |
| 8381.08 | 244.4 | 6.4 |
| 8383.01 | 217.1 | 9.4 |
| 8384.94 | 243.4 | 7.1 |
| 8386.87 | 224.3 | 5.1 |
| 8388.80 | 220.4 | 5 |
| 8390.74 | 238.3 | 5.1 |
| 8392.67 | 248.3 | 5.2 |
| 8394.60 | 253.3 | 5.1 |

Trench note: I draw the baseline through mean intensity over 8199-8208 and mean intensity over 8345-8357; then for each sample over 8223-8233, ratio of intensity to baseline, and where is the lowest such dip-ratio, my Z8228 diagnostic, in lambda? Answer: 8231.90 Angstrom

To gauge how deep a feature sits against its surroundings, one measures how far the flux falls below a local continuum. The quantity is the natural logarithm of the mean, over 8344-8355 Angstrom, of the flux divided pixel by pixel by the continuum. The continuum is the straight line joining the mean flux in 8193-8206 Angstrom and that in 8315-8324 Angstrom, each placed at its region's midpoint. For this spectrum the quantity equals -0.023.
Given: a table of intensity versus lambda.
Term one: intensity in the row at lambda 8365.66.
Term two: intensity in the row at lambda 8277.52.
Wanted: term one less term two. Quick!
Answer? -17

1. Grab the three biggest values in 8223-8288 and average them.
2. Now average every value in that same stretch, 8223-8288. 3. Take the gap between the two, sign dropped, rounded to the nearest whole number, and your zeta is 18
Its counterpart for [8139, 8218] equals 20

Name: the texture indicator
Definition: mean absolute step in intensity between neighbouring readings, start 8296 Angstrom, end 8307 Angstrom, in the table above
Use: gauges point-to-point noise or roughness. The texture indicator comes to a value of 8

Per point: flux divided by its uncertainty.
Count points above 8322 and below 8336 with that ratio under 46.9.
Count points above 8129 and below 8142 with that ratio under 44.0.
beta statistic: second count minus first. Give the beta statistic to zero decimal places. -3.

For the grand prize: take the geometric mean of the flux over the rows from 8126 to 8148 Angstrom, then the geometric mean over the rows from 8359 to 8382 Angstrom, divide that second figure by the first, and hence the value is 0.96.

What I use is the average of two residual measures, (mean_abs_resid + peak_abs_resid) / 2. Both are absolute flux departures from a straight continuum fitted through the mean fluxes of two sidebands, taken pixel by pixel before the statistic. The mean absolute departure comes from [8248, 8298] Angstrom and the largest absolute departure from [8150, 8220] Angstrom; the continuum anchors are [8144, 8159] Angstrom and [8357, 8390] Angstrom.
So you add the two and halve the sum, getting 39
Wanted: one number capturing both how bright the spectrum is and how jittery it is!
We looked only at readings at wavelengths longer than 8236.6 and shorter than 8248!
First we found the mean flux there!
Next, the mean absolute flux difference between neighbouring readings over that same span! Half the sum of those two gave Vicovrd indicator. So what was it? 130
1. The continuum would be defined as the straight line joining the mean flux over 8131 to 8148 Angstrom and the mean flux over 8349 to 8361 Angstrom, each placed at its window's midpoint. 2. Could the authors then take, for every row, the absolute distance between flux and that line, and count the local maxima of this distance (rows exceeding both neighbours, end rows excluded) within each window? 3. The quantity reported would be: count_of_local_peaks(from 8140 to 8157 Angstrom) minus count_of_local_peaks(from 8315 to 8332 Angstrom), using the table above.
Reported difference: -1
